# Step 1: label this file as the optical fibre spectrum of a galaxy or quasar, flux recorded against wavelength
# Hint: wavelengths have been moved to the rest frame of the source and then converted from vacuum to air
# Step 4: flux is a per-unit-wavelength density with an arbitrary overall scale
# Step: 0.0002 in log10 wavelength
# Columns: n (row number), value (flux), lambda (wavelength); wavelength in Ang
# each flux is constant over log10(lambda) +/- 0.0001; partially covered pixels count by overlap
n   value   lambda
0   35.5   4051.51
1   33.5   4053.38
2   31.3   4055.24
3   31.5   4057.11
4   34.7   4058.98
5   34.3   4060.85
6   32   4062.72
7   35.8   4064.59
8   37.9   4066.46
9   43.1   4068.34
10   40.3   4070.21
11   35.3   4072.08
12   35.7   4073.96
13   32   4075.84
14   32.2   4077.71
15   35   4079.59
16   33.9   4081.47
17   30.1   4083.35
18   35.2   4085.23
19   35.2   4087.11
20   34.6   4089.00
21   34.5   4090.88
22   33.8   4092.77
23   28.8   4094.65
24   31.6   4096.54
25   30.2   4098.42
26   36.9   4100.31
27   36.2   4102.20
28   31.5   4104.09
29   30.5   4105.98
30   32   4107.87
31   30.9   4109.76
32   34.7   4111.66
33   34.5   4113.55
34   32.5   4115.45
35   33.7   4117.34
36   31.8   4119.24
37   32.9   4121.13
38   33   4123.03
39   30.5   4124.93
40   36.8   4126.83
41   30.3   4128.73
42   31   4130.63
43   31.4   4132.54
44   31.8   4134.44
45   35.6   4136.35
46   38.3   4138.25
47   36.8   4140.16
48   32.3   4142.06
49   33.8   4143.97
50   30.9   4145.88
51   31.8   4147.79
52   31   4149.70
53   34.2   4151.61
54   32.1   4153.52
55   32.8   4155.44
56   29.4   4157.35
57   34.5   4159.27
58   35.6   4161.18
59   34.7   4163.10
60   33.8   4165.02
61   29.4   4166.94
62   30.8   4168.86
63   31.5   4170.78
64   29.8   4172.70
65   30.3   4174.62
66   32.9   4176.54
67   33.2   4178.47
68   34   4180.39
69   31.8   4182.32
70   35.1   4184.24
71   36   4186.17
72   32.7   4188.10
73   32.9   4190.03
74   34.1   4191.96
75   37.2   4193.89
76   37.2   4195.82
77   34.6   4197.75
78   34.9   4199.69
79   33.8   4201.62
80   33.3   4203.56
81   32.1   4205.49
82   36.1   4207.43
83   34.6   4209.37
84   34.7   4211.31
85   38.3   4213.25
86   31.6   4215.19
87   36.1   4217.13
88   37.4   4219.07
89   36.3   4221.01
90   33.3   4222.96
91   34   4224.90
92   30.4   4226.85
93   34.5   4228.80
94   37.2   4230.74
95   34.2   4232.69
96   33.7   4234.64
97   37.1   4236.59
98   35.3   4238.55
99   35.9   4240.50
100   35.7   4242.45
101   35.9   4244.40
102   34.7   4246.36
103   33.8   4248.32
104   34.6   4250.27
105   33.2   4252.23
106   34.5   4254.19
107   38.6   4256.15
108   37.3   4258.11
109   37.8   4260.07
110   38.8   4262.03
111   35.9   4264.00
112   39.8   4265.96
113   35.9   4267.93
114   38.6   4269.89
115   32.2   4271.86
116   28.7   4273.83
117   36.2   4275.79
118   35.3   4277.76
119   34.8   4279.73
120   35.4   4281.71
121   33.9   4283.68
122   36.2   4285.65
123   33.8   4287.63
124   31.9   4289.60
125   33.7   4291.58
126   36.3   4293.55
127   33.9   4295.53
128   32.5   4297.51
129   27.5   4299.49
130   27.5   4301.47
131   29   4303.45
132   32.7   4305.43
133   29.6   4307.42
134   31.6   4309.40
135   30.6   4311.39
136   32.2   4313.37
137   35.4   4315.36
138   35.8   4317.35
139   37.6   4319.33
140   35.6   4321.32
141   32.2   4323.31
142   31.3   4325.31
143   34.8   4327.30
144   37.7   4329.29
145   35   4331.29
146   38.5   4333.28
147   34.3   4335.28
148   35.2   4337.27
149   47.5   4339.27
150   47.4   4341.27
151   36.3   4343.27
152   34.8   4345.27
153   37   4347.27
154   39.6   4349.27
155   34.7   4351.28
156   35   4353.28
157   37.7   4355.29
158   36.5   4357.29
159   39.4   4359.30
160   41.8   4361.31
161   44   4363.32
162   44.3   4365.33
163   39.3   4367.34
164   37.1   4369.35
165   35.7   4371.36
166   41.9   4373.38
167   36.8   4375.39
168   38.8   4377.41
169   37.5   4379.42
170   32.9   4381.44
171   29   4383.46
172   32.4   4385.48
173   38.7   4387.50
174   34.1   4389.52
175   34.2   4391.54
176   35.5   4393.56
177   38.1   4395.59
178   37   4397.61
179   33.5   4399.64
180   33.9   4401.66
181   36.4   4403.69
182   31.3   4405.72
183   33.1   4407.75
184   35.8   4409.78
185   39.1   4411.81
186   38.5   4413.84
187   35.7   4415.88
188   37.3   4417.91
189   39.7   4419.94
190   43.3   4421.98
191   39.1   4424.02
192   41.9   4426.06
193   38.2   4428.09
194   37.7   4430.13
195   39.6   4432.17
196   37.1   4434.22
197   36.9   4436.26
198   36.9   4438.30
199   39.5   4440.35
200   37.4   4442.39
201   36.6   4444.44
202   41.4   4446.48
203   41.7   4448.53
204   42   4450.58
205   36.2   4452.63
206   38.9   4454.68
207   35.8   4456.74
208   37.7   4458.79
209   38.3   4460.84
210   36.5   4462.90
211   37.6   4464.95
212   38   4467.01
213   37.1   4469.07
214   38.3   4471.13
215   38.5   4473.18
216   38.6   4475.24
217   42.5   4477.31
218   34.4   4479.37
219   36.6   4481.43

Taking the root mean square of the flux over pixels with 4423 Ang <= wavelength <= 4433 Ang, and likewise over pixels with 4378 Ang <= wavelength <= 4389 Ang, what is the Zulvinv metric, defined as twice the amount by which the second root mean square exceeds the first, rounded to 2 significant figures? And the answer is -10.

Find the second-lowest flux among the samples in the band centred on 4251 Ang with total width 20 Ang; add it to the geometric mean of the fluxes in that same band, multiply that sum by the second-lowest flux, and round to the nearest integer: 2345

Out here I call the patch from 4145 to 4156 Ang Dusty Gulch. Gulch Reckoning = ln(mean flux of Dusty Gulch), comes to 3.47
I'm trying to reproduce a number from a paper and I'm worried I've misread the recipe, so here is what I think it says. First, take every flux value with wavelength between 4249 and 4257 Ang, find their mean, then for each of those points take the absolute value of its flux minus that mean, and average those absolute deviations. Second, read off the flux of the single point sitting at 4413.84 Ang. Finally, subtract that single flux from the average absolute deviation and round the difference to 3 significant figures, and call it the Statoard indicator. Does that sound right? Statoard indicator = -36.8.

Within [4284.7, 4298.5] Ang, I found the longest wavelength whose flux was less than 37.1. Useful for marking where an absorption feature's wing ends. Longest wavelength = 4297.51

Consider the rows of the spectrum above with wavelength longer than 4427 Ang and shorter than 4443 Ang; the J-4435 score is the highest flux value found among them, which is 39.6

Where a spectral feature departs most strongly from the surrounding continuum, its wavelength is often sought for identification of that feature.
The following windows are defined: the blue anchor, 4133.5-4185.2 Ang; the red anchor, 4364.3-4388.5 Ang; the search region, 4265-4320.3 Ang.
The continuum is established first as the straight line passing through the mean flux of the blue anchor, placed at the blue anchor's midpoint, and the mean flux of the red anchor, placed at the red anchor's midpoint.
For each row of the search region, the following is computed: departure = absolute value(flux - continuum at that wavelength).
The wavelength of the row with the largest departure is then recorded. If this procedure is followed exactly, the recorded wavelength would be 4301.47 Ang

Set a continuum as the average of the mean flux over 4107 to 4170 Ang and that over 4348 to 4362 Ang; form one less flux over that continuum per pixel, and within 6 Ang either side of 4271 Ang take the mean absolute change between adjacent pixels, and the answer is 0.14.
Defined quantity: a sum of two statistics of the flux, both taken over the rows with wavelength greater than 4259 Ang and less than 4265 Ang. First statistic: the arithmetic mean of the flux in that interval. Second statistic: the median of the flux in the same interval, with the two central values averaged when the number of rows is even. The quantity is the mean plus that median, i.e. 75.3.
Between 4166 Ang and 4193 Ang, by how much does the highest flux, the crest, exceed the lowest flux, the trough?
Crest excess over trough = 6.6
